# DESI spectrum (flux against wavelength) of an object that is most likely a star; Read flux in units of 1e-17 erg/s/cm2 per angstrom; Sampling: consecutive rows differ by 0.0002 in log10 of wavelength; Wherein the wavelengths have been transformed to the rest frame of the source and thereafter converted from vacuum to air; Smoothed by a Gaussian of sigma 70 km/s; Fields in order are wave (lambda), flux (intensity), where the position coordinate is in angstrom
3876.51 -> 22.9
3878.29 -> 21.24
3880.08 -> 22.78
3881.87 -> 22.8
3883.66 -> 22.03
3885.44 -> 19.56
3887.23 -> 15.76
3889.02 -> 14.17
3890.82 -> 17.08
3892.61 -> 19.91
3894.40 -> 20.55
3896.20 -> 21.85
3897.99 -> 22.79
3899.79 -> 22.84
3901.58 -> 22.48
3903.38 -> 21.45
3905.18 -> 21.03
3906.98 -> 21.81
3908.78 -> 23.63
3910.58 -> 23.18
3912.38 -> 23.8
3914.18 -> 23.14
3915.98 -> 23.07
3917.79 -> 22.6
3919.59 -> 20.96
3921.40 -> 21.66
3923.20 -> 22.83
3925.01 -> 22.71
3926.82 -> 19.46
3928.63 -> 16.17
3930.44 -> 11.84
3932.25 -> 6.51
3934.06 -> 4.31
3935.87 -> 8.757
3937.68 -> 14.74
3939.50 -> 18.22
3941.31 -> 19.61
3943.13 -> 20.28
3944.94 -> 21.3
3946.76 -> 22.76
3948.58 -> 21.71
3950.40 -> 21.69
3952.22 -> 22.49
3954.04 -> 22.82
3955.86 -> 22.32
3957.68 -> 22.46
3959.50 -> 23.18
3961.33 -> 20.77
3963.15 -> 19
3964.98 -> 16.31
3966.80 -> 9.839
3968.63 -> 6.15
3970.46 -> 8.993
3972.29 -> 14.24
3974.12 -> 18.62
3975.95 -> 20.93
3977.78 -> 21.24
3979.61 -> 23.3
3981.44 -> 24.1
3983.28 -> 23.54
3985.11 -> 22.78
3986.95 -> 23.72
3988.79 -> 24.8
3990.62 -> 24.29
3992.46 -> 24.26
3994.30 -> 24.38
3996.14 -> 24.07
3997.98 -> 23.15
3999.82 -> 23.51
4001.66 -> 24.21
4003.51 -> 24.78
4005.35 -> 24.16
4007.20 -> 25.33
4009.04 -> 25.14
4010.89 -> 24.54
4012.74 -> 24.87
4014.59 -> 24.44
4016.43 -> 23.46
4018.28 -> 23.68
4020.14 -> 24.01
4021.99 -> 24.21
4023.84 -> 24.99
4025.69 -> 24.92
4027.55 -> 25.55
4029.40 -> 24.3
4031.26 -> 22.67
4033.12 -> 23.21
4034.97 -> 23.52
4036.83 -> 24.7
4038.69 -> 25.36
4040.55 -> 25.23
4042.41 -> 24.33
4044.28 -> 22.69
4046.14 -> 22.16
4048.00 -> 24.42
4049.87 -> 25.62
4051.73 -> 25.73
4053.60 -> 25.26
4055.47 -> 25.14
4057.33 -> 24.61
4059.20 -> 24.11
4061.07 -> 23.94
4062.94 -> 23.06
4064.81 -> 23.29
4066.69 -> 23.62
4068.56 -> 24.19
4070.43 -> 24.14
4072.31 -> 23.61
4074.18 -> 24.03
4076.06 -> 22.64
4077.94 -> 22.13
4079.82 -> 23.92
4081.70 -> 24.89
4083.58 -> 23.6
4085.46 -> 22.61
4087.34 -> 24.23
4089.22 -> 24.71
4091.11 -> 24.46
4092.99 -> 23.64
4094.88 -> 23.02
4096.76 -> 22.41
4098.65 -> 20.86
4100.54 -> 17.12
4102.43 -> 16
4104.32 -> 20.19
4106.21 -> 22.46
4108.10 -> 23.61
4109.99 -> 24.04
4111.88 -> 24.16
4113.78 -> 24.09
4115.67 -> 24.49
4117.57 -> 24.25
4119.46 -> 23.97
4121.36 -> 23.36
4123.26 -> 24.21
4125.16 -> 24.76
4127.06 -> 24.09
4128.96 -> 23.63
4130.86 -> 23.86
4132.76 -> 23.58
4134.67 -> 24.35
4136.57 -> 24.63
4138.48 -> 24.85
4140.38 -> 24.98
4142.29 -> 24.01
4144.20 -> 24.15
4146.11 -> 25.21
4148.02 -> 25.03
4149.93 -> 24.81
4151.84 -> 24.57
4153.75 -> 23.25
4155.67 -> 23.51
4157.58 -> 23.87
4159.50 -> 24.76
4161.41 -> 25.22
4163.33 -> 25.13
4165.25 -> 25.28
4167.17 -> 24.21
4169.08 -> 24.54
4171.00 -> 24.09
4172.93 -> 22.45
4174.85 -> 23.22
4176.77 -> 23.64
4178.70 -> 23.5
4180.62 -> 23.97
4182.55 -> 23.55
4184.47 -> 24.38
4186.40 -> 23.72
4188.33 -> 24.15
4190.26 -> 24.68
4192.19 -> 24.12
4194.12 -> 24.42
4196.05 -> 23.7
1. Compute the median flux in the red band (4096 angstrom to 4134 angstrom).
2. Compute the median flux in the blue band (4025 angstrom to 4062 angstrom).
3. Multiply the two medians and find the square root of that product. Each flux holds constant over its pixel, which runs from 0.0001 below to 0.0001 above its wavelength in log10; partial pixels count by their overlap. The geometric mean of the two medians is 24.1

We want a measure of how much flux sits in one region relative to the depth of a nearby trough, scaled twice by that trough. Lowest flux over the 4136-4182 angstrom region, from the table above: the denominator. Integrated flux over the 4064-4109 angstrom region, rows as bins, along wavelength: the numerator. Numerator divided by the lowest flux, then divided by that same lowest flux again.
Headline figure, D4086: 2.0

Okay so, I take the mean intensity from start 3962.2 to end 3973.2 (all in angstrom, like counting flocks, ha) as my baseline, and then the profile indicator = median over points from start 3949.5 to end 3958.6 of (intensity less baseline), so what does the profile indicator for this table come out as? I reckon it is 10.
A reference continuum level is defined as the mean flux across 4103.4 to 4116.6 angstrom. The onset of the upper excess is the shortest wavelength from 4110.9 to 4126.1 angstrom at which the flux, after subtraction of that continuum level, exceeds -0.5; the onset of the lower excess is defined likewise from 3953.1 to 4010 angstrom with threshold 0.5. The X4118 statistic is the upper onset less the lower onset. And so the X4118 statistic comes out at 130.4 angstrom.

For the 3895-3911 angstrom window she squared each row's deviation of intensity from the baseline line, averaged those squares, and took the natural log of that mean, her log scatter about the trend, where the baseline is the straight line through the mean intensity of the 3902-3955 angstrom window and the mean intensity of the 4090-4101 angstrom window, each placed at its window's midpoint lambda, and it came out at 2.4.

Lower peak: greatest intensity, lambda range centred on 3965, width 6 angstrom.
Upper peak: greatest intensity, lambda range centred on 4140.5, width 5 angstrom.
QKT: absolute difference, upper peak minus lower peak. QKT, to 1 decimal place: 6.0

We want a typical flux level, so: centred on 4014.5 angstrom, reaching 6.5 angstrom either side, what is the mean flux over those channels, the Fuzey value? 24.3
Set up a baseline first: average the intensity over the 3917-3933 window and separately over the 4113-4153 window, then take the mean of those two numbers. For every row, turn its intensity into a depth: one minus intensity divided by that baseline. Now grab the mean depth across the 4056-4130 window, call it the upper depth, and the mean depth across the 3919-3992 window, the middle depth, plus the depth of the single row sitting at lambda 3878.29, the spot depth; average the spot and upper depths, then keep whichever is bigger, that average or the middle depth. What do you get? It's 0.12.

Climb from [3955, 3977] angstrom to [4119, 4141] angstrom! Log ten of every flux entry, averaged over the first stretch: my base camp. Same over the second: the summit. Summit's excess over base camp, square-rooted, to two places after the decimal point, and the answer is 0.43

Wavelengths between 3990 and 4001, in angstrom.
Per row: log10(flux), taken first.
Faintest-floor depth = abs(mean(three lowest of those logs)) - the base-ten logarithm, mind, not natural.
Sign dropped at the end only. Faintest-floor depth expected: 1.37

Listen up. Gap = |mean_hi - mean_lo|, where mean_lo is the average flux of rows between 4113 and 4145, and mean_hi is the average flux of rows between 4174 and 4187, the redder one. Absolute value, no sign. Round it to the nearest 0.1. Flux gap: 0.5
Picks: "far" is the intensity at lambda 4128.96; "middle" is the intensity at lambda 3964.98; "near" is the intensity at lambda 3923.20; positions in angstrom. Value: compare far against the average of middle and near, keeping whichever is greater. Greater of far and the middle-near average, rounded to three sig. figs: 23.6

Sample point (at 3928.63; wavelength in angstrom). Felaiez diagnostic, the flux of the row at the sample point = 16.17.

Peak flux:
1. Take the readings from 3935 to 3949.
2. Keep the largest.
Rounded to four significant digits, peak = 22.76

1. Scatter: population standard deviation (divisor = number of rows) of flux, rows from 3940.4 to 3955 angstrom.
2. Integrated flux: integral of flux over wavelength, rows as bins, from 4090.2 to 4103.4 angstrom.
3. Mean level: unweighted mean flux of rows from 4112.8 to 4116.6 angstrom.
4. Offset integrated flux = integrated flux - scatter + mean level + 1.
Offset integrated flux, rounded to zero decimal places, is 302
